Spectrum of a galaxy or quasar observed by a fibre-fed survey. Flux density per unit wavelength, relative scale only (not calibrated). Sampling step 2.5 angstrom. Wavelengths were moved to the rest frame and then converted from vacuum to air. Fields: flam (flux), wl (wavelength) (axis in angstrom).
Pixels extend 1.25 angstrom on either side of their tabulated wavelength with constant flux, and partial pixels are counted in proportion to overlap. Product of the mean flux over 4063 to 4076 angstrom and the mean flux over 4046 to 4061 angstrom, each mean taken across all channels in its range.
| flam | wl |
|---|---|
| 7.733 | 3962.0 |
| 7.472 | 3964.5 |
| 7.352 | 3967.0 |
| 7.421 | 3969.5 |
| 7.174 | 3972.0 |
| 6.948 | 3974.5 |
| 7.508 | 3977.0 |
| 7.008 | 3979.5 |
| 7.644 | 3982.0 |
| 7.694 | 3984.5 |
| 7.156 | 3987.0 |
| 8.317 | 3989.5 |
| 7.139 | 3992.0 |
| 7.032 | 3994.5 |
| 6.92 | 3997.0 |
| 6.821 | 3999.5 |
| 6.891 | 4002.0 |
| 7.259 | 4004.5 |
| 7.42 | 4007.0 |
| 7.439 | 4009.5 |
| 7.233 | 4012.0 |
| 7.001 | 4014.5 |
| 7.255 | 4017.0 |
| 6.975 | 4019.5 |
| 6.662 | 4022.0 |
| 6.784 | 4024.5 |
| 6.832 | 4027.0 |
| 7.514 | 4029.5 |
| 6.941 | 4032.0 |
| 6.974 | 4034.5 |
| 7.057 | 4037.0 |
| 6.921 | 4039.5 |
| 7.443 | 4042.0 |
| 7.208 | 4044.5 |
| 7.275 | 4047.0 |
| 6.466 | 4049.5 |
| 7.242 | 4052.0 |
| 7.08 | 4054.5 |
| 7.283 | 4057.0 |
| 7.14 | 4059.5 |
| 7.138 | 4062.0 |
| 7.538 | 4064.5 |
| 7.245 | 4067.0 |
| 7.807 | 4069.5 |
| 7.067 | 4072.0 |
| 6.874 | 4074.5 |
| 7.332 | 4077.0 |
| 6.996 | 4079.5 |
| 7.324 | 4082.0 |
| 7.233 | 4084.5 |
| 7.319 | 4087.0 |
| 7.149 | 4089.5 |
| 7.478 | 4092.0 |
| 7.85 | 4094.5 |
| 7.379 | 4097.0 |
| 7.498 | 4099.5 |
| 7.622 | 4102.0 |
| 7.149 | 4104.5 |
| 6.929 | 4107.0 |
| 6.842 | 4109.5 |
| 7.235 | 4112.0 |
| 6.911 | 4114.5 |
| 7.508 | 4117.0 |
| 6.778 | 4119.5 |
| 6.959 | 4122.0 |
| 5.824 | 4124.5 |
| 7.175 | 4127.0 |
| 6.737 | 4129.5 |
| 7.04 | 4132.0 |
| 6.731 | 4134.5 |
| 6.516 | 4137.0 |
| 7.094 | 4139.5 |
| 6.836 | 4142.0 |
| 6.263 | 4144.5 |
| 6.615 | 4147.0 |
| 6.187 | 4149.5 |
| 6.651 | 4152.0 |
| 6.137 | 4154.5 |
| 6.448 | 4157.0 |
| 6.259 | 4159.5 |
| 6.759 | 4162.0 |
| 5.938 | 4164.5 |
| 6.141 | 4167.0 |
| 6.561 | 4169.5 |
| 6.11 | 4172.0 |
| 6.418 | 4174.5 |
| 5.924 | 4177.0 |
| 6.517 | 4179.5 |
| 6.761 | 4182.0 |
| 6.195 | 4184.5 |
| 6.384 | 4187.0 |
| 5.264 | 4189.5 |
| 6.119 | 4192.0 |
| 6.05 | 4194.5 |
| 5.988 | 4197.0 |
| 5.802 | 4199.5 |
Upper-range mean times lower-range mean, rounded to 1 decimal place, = 51.7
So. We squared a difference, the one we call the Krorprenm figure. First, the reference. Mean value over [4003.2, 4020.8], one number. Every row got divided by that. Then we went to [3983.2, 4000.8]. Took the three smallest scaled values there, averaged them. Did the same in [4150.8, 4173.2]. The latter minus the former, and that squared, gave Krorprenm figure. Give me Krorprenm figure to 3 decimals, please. 0.014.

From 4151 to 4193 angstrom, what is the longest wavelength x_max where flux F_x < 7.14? 4192.0 angstrom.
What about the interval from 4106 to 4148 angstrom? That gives 4147.0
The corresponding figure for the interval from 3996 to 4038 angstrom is 4037.0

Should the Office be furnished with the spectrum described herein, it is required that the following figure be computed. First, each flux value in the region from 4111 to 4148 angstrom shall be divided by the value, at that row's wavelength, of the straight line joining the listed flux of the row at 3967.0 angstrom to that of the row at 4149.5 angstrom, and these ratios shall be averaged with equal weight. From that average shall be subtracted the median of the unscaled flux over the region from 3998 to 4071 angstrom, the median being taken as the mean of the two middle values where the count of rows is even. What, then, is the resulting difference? -6.06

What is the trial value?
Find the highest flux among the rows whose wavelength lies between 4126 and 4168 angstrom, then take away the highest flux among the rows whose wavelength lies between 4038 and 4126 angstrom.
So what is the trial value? -0.7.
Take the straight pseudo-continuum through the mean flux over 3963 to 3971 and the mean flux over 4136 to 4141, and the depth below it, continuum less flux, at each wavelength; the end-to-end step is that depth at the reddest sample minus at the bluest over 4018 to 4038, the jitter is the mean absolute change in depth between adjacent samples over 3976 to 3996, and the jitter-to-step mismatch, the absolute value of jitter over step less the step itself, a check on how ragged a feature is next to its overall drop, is 4.0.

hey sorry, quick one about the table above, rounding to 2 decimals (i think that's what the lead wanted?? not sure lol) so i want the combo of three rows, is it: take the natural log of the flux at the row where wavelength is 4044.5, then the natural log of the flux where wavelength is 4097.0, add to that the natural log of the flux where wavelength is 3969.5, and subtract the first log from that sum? 2.03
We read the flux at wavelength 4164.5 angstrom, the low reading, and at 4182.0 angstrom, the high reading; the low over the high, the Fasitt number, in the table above 0.88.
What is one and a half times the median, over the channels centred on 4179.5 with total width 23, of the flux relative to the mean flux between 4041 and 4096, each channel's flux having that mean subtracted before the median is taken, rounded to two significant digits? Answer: -1.3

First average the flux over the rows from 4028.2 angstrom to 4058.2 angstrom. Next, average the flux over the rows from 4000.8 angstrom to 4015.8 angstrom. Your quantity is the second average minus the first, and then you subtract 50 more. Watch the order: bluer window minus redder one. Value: -49.91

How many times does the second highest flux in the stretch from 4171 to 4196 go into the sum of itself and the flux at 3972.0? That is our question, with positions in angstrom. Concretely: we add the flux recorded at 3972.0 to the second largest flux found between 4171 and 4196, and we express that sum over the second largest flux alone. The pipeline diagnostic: 2.10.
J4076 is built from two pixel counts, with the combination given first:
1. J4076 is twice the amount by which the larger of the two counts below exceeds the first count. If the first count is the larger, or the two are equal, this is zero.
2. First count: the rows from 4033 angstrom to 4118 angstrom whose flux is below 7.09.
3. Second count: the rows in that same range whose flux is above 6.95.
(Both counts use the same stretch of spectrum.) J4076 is 34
